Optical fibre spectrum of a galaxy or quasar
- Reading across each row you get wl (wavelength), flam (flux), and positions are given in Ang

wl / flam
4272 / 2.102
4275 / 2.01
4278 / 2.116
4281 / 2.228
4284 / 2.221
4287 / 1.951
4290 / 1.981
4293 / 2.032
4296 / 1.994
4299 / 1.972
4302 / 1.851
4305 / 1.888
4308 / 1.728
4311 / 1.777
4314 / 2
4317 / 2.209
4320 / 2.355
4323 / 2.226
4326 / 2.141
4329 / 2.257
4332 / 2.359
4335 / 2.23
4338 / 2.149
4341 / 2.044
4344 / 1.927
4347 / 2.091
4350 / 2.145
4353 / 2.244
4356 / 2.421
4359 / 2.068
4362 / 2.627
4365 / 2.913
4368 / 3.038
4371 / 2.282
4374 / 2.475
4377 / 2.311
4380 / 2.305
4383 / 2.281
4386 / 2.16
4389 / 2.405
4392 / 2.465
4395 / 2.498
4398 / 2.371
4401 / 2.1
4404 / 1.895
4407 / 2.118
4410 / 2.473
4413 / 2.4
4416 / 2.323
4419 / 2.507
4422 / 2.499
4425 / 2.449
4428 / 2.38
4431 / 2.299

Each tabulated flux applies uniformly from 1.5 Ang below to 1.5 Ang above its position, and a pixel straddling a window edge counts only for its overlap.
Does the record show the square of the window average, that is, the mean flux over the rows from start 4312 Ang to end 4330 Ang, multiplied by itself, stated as 4.8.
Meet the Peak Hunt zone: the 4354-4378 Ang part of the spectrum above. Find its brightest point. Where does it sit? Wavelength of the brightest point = 4368 Ang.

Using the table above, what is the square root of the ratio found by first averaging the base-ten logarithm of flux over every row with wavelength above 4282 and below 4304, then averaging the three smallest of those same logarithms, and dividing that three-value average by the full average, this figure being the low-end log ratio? 0.972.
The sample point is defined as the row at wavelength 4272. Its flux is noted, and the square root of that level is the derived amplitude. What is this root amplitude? 1.45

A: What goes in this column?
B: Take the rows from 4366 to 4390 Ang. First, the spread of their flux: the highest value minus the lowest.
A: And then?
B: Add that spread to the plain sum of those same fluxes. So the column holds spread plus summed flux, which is 20.1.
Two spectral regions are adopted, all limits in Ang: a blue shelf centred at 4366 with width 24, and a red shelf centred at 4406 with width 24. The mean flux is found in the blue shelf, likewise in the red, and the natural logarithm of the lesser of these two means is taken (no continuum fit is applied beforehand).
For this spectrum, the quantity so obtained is 0.82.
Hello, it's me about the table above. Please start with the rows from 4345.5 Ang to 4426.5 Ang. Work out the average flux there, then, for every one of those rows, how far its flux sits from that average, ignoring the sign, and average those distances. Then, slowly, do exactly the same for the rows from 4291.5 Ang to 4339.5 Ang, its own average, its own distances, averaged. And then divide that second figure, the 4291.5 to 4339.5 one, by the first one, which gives 0.9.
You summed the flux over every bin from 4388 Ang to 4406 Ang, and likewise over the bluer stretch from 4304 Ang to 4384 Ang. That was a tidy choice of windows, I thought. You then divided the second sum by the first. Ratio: 4.4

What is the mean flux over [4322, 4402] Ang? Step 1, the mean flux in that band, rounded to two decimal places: 2.32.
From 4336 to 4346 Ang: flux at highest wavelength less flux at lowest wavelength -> -0.2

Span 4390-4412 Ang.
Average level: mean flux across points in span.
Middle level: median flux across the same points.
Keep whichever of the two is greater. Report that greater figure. 2.37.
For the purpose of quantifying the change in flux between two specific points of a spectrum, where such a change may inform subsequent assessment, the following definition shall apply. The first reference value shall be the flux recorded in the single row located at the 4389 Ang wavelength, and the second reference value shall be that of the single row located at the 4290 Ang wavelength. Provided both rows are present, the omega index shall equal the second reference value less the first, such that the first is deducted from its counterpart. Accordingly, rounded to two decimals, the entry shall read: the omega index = -0.42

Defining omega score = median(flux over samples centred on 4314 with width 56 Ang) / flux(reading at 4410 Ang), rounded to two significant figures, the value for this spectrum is 0.82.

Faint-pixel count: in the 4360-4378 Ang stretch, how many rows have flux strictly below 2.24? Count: 0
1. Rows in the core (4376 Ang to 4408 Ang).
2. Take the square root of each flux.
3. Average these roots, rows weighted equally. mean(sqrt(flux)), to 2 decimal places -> 1.50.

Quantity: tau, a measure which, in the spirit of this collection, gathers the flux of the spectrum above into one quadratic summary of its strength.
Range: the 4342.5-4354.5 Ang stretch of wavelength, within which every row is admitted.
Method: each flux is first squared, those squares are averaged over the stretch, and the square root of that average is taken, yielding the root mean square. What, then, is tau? 2.10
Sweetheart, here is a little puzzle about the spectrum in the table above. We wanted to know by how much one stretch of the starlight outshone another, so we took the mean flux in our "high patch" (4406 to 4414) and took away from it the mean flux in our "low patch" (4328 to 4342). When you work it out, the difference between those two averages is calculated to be 0.1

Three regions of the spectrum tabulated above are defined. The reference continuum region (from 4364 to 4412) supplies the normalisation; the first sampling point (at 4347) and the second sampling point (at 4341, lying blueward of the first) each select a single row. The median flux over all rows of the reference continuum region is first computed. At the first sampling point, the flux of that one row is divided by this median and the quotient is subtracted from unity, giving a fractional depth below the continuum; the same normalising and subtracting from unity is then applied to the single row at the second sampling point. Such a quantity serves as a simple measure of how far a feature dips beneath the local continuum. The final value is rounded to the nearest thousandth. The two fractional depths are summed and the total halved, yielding 0.117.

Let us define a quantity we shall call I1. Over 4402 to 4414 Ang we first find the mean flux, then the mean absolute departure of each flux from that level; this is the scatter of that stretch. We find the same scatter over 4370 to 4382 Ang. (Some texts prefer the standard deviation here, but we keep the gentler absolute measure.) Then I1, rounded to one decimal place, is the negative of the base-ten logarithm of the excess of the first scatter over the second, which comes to 0.8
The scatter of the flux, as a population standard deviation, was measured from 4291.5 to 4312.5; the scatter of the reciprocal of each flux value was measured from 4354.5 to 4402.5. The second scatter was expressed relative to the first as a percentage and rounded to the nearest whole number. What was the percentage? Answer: 39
